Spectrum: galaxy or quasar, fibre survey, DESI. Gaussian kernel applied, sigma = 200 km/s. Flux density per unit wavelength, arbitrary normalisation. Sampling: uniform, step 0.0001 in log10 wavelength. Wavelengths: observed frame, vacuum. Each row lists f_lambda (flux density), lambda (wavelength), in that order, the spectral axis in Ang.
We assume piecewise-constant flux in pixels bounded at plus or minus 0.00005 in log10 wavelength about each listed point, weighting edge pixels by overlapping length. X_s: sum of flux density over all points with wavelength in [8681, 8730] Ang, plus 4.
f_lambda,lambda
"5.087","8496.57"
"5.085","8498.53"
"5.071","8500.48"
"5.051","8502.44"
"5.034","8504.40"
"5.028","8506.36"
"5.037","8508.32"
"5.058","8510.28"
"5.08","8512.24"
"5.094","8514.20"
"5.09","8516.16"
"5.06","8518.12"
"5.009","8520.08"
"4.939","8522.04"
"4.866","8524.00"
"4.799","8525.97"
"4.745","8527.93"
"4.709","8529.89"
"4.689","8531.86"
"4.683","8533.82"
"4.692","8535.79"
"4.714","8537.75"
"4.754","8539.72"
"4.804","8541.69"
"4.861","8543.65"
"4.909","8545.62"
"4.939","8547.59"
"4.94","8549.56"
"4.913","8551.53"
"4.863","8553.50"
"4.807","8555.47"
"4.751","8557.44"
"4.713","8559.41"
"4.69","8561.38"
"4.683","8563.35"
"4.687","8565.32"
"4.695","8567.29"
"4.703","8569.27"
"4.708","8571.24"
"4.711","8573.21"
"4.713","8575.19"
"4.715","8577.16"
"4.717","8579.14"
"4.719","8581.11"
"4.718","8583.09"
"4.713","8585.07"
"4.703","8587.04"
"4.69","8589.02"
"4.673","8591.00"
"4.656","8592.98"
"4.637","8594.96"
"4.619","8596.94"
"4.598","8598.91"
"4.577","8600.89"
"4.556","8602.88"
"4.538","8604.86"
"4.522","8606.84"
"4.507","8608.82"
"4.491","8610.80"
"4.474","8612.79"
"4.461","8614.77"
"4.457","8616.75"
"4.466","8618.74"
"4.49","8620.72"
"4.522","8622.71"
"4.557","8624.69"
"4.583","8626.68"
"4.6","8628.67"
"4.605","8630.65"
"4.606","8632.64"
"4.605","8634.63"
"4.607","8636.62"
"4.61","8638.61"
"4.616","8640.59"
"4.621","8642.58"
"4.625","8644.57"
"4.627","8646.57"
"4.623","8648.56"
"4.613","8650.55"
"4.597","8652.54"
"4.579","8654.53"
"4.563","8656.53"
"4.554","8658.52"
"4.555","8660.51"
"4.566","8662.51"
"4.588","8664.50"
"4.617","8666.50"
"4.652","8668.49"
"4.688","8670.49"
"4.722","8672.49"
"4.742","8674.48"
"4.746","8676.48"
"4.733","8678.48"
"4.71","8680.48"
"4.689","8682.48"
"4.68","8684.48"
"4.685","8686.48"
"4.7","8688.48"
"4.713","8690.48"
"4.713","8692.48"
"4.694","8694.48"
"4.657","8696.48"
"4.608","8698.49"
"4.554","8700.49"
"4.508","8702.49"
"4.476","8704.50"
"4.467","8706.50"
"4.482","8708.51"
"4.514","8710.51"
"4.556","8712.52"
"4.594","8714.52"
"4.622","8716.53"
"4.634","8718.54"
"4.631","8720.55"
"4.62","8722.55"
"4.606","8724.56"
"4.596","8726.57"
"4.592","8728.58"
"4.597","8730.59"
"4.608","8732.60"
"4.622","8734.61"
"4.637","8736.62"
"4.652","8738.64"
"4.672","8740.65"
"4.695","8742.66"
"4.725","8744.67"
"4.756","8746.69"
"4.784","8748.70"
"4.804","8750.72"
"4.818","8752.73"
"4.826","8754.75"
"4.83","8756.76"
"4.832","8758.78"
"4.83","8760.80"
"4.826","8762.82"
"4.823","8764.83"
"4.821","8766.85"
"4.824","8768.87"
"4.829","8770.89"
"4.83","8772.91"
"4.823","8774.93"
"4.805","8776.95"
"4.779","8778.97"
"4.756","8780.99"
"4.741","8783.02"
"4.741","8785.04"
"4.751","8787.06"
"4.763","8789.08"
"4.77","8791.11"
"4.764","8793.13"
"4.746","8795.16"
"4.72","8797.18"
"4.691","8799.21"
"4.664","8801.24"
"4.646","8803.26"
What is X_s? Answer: 115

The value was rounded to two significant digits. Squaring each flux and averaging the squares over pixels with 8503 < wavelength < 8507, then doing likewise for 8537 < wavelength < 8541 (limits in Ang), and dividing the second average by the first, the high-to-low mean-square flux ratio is 0.89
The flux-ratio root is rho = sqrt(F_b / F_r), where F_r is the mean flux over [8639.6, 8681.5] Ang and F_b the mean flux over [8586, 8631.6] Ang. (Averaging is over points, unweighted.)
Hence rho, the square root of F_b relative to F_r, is 0.99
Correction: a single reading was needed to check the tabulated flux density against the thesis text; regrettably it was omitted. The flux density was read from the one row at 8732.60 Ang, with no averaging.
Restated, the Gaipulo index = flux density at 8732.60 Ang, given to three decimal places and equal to 4.608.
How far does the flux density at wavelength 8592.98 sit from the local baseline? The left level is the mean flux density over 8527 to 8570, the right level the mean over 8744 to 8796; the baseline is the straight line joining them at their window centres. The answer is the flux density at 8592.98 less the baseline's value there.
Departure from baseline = -0.12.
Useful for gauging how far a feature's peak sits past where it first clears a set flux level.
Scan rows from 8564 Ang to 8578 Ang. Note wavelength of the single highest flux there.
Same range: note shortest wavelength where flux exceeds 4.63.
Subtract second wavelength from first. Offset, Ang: 11.8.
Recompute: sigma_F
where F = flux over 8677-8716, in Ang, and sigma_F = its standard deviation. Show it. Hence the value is 0.09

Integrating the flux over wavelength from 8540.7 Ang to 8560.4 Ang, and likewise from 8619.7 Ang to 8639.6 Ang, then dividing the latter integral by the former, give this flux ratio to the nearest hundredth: 0.95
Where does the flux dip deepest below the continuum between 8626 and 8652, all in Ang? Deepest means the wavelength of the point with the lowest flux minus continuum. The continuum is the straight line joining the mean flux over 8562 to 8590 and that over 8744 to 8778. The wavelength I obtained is 8626.68 Ang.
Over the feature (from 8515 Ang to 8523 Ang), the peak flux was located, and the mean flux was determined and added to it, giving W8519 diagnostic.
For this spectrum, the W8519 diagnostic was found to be 10.1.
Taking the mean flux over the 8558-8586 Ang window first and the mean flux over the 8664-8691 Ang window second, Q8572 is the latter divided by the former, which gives 1.00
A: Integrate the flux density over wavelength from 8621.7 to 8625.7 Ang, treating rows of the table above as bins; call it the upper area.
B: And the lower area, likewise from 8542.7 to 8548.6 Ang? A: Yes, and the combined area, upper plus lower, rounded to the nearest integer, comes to 47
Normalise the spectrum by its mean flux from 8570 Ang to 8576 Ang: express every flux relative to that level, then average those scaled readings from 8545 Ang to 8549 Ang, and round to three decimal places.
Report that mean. 1.045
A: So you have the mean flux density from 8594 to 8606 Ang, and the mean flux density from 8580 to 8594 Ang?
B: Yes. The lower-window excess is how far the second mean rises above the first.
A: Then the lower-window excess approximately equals 0.11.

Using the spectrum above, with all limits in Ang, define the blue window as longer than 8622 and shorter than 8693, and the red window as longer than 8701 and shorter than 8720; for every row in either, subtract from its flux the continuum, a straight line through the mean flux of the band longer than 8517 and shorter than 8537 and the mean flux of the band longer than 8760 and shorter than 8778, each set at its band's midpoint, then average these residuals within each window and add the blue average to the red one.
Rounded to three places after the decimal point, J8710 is -0.471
